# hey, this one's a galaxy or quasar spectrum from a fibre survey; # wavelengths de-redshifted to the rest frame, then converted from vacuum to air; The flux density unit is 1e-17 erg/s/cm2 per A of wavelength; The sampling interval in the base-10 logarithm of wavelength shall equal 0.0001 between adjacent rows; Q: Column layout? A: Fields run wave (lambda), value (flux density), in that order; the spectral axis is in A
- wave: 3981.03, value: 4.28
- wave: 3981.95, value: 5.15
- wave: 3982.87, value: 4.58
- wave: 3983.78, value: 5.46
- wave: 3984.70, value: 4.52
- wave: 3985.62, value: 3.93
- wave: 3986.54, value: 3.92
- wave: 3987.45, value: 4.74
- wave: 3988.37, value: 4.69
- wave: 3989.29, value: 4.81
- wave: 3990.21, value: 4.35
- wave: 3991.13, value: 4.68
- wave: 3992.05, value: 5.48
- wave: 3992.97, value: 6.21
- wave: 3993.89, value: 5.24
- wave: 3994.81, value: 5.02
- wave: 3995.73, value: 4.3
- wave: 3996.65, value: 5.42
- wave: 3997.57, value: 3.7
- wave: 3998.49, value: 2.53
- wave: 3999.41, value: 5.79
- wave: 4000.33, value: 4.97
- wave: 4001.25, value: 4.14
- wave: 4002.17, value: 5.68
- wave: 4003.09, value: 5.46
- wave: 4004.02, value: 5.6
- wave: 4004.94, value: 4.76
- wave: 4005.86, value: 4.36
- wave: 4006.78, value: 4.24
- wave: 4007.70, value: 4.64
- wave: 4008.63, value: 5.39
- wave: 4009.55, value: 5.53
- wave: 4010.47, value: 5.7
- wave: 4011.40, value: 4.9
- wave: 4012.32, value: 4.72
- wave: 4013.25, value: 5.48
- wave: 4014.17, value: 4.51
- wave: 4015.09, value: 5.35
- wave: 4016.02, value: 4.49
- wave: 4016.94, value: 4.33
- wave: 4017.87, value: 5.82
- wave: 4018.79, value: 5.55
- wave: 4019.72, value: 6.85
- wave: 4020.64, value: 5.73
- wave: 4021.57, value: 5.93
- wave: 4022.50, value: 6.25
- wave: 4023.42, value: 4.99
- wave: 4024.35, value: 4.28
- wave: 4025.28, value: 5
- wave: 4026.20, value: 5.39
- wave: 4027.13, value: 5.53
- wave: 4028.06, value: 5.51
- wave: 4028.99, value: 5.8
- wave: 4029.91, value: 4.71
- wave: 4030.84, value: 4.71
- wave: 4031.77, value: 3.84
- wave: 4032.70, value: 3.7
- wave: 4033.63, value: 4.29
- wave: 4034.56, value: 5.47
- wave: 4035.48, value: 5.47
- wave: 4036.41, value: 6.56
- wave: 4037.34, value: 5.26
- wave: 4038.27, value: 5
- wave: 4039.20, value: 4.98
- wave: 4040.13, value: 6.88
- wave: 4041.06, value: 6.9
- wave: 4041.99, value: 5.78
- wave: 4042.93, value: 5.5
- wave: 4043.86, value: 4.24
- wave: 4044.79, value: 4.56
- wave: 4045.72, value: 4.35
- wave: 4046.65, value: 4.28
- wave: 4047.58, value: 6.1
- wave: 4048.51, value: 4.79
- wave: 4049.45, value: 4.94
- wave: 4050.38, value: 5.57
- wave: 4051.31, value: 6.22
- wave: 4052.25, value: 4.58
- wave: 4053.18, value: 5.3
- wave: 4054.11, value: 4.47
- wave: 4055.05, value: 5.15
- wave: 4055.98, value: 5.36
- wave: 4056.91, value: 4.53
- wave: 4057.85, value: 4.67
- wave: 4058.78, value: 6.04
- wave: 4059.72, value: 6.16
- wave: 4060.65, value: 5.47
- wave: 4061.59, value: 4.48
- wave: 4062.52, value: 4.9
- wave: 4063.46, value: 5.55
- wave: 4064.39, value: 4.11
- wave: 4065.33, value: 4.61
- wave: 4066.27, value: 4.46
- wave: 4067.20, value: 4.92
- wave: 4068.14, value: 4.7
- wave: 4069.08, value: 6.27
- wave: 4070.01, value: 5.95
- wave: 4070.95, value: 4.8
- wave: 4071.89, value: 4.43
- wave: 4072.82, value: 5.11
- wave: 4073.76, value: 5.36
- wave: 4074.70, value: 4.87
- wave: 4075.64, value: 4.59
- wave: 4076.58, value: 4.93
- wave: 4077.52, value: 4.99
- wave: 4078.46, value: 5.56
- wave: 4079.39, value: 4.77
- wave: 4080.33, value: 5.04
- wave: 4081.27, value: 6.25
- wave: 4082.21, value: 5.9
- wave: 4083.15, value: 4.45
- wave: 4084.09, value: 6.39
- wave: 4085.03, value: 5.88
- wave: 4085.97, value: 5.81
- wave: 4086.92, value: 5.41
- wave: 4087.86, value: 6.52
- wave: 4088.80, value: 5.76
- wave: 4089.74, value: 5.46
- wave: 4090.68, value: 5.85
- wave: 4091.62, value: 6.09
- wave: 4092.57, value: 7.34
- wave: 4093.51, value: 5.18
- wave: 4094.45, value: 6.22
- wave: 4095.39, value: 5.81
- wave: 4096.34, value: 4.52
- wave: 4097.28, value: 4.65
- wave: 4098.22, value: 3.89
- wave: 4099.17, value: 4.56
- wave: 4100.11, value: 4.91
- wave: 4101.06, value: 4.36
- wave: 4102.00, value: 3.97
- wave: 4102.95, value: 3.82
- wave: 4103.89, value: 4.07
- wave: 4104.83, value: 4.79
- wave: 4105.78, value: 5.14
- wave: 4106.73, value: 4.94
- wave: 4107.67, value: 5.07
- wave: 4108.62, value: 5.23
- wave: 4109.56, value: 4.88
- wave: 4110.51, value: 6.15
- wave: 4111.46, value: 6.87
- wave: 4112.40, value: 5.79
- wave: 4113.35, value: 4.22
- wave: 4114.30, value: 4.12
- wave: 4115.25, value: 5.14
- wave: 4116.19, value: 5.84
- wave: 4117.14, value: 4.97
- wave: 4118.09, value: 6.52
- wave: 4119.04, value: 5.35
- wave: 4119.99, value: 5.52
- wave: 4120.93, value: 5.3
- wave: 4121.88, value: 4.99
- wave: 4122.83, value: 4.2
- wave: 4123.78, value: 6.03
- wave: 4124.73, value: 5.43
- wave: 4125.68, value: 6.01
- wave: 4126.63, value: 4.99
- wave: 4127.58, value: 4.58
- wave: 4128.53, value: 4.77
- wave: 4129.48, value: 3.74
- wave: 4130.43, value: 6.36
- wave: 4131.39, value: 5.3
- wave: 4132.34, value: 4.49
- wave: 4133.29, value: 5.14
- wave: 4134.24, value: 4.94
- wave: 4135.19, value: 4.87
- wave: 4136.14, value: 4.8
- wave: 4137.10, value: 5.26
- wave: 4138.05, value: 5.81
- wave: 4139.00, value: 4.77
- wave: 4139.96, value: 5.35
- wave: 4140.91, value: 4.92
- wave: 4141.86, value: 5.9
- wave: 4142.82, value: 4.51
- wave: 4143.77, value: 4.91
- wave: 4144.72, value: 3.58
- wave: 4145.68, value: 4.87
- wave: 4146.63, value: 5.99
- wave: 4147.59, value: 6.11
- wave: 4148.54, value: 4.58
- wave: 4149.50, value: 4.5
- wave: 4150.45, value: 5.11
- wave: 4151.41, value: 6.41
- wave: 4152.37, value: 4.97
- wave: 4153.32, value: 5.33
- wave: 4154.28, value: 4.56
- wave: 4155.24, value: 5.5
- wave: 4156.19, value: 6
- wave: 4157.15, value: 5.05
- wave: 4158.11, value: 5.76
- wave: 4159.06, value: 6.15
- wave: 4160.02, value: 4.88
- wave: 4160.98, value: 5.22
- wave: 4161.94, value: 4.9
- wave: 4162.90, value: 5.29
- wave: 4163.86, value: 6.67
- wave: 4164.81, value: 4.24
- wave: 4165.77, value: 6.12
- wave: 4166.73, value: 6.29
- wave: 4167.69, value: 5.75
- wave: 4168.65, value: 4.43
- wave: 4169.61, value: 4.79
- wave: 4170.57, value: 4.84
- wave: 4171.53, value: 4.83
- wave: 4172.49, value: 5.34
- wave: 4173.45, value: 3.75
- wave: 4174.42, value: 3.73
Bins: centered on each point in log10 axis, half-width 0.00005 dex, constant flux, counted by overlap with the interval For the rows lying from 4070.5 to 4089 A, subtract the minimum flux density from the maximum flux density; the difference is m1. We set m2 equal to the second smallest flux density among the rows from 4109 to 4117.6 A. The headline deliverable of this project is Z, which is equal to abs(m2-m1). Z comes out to 2.13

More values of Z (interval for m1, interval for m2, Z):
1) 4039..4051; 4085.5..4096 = 2.75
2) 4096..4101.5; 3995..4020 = 2.68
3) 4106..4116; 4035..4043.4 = 2.25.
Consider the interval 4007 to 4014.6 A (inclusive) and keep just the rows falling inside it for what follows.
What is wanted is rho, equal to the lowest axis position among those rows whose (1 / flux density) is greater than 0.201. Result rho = 4007.70 A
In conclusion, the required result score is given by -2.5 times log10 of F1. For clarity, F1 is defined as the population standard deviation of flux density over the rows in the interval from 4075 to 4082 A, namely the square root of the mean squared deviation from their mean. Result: 0.7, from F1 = 0.5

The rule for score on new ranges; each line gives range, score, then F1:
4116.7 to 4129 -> 0.5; 0.6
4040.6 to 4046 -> 0.1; 0.9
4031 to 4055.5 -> 0.2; 0.9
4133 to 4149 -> 0.5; 0.6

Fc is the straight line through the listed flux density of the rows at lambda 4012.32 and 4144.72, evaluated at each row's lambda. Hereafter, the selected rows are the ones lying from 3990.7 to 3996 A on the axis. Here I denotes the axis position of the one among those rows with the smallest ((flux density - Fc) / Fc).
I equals 3995.73 A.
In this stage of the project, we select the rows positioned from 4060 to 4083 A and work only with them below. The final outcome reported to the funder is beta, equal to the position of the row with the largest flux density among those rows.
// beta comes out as 4069.08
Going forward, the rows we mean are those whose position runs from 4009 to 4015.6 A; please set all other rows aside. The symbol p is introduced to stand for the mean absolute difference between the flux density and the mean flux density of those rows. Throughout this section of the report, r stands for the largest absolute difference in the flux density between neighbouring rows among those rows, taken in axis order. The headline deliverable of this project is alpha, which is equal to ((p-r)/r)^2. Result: 0.35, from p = 0.39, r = 0.97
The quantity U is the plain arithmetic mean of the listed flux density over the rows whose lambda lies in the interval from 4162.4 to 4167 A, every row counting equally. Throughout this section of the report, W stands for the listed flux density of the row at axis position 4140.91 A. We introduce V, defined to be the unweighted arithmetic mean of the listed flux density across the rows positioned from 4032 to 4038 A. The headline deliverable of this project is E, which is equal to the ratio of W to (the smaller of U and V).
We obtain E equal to 0.96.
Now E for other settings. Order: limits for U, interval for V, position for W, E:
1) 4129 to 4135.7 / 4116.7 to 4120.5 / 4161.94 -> 0.98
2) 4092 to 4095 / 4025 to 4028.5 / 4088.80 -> 1.08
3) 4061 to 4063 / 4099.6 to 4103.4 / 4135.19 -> 1.14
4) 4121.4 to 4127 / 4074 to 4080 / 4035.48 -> 1.10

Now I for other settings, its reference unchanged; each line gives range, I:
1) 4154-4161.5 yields 4154.28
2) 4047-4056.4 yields 4054.11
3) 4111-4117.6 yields 4114.30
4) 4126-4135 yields 4129.48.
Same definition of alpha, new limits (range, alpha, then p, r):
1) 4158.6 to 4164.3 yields 0.32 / 0.59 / 1.38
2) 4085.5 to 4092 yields 0.58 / 0.27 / 1.11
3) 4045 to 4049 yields 0.44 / 0.61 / 1.82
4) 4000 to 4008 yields 0.46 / 0.49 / 1.54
